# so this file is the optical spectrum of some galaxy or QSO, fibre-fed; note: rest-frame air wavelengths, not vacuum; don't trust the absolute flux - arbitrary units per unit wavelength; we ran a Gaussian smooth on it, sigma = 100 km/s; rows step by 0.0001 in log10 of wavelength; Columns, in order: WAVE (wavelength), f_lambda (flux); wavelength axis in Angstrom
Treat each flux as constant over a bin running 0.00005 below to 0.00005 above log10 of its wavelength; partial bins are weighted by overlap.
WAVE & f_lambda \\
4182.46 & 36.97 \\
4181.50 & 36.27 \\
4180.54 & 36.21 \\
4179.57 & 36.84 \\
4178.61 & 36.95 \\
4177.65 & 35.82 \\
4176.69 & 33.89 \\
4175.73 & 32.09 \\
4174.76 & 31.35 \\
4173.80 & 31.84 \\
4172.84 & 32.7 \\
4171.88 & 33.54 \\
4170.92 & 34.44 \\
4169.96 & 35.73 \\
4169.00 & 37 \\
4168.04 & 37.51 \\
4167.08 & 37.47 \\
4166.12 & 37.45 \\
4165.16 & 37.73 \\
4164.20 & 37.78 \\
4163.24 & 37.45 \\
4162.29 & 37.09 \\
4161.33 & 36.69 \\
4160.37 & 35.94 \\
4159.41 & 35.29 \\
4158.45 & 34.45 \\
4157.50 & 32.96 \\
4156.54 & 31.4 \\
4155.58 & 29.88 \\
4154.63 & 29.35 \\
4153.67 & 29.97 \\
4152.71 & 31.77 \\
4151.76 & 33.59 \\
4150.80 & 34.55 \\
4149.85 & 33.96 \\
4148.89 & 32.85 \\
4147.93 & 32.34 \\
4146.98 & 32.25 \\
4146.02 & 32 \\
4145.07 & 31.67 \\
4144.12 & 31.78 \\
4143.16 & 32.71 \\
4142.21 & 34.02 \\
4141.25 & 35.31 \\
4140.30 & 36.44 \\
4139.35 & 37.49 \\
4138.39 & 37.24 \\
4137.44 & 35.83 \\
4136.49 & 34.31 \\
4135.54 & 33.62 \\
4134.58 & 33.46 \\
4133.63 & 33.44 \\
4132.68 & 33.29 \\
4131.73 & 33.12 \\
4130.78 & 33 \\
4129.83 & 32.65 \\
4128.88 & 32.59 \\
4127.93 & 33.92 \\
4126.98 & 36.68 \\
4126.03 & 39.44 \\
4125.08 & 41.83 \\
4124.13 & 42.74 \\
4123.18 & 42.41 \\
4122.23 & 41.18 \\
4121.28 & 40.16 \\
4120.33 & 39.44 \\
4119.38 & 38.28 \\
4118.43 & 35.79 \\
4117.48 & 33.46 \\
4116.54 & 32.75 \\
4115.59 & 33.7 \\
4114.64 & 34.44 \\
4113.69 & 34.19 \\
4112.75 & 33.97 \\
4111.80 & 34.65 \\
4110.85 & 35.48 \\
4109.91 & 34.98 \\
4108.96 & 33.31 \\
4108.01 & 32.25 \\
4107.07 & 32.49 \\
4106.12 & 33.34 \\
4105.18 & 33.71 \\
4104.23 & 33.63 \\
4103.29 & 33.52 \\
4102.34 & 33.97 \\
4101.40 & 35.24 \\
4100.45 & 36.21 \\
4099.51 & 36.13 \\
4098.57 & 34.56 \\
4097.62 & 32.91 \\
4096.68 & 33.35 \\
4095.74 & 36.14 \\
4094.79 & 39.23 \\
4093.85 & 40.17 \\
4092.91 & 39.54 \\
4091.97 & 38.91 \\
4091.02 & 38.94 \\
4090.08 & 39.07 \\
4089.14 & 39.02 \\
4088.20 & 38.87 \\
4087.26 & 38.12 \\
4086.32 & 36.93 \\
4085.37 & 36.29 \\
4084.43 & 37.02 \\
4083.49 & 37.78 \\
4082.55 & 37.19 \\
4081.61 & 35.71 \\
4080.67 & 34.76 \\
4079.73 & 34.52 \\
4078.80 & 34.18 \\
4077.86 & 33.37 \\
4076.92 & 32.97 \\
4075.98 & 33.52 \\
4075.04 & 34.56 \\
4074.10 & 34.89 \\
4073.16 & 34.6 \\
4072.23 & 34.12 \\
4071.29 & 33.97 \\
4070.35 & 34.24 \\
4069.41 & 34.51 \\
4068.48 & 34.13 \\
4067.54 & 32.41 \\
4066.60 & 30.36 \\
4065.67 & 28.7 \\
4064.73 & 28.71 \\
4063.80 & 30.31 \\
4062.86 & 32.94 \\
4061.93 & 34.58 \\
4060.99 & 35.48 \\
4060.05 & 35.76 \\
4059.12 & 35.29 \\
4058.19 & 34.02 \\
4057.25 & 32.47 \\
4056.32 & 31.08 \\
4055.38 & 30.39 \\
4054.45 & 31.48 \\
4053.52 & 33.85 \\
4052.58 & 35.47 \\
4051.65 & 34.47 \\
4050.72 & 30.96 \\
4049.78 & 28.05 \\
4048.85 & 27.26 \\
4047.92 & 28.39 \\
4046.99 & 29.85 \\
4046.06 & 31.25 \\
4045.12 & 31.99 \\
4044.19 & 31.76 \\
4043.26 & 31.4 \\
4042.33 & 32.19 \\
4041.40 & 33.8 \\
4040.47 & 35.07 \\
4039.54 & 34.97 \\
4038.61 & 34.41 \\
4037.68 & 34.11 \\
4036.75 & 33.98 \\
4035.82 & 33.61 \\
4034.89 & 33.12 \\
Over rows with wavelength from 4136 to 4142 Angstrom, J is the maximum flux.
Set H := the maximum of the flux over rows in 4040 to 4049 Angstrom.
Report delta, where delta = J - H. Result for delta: 2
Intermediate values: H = 35.07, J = 37.49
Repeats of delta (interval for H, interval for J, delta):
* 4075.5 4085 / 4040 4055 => -2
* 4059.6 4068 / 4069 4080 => -1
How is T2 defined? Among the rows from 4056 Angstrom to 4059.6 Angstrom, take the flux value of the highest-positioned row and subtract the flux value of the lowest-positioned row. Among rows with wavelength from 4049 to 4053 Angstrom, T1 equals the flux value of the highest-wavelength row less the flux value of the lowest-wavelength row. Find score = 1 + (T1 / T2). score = 2.8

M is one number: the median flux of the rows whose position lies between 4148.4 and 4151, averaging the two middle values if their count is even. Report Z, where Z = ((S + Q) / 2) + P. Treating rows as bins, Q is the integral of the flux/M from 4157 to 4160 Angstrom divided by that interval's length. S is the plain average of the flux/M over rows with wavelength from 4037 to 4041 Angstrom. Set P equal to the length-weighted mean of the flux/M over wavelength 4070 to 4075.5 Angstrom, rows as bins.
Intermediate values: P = 1.01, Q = 1.01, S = 1.02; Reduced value 2.03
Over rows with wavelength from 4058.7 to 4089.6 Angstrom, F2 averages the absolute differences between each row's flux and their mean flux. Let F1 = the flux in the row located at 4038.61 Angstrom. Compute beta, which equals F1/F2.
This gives 19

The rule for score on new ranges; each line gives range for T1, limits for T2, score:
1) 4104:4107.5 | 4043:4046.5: 8.6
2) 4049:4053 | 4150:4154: -0.6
